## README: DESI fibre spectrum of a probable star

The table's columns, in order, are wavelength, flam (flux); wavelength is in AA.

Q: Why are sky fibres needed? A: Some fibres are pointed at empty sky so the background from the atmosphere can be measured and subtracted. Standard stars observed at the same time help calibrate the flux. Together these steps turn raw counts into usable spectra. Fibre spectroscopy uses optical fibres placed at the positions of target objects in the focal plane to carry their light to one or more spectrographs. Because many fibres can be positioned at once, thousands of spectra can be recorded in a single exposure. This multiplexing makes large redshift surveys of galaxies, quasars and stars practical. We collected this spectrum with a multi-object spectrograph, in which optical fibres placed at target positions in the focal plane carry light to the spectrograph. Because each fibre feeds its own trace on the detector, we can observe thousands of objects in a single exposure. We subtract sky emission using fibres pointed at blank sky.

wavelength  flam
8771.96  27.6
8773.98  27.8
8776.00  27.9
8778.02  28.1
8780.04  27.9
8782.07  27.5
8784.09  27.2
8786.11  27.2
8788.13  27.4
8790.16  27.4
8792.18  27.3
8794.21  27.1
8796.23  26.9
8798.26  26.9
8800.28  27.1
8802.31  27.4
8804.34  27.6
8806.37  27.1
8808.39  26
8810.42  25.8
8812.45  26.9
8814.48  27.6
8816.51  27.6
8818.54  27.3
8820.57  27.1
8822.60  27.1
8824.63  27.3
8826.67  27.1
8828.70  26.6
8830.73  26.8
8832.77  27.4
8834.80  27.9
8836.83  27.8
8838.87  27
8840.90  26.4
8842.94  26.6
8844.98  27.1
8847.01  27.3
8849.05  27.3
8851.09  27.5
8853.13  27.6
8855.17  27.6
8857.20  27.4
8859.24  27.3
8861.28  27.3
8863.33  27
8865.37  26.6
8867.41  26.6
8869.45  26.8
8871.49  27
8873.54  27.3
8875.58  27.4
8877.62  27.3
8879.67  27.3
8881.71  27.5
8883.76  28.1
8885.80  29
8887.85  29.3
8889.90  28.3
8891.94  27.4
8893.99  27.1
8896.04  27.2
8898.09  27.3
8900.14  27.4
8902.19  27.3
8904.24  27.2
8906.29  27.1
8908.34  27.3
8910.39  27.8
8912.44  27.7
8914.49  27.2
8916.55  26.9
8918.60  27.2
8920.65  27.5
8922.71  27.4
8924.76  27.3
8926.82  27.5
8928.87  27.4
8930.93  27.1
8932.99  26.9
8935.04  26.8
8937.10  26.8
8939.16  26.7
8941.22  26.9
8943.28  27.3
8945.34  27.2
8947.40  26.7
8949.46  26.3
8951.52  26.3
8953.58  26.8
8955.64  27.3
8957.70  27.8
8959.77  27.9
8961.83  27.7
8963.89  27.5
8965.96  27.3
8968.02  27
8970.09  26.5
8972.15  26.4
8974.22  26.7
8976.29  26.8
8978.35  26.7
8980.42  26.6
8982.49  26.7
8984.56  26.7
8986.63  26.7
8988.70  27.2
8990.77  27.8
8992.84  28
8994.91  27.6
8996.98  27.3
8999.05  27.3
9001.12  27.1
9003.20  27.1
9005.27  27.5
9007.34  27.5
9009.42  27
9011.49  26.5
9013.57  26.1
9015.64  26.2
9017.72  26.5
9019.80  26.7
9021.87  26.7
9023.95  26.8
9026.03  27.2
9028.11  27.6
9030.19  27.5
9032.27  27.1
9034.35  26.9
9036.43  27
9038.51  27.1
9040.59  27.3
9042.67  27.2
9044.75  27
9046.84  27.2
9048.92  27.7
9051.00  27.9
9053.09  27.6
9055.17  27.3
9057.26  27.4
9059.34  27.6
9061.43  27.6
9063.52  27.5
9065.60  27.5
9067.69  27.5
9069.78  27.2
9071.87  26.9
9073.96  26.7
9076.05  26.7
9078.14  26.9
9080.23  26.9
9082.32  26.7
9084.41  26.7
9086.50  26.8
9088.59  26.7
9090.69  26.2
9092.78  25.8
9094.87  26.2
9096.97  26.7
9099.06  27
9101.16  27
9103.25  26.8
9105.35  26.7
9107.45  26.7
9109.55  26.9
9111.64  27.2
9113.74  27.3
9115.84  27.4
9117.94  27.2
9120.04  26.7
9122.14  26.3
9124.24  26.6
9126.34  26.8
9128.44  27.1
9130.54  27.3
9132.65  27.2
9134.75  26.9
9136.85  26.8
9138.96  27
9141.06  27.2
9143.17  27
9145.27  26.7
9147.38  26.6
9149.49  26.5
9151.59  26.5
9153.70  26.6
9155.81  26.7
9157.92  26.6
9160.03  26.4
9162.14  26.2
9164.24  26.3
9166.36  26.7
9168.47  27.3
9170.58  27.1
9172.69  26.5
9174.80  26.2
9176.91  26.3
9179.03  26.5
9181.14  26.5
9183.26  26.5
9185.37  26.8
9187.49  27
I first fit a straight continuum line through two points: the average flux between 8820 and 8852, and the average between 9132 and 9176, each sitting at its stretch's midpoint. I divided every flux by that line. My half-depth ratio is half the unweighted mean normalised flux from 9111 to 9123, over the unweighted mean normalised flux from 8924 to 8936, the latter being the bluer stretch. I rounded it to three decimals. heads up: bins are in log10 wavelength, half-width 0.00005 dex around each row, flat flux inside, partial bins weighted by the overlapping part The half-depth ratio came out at 0.502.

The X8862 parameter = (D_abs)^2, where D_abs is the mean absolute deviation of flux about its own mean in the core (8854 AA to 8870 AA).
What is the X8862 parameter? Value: 0.11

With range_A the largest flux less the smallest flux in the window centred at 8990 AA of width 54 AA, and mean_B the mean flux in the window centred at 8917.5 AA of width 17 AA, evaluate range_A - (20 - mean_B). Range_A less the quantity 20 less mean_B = 9.3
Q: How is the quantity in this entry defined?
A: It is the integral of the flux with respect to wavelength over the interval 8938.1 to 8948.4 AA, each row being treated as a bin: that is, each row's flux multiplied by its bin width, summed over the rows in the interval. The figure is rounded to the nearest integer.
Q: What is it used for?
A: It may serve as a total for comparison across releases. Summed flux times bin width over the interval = 278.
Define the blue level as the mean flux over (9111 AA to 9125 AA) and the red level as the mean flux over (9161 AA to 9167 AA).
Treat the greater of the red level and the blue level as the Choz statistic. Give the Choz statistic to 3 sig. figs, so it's 27.0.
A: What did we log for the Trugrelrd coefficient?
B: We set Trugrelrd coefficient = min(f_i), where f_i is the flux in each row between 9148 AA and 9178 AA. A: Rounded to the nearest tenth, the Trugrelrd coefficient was 26.2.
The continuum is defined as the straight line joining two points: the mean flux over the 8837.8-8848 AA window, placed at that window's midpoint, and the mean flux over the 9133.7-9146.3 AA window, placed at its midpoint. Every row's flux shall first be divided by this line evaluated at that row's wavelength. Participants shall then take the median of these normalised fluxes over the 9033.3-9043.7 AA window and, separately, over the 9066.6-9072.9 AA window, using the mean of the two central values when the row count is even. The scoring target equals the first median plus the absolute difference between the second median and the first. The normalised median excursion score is 1.01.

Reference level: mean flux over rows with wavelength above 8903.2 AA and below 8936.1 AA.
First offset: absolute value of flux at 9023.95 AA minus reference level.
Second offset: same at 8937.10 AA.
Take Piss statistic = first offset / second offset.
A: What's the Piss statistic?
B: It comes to 1.0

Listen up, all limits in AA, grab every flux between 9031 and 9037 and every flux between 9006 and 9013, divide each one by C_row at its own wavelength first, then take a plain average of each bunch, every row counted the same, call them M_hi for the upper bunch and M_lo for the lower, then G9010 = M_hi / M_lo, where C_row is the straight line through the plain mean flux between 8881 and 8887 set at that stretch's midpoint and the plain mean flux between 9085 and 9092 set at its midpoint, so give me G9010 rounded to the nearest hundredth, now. 1.01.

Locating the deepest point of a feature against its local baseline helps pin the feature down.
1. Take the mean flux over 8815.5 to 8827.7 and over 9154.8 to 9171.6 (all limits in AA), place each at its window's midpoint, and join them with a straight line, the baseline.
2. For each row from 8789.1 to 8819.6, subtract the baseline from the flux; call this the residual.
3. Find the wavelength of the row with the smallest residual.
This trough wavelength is 8810.42 AA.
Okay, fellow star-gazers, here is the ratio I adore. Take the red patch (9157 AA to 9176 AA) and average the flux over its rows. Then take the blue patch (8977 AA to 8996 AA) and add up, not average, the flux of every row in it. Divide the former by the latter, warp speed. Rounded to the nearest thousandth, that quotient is 0.109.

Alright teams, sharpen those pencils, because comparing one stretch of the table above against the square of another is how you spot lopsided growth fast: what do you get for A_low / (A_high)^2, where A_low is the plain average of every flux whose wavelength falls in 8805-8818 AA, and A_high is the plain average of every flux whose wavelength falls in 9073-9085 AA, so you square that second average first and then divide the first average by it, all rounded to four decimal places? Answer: 0.0375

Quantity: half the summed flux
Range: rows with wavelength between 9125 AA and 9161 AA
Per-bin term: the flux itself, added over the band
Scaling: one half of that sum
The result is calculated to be 228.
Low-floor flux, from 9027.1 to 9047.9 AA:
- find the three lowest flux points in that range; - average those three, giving 27.0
